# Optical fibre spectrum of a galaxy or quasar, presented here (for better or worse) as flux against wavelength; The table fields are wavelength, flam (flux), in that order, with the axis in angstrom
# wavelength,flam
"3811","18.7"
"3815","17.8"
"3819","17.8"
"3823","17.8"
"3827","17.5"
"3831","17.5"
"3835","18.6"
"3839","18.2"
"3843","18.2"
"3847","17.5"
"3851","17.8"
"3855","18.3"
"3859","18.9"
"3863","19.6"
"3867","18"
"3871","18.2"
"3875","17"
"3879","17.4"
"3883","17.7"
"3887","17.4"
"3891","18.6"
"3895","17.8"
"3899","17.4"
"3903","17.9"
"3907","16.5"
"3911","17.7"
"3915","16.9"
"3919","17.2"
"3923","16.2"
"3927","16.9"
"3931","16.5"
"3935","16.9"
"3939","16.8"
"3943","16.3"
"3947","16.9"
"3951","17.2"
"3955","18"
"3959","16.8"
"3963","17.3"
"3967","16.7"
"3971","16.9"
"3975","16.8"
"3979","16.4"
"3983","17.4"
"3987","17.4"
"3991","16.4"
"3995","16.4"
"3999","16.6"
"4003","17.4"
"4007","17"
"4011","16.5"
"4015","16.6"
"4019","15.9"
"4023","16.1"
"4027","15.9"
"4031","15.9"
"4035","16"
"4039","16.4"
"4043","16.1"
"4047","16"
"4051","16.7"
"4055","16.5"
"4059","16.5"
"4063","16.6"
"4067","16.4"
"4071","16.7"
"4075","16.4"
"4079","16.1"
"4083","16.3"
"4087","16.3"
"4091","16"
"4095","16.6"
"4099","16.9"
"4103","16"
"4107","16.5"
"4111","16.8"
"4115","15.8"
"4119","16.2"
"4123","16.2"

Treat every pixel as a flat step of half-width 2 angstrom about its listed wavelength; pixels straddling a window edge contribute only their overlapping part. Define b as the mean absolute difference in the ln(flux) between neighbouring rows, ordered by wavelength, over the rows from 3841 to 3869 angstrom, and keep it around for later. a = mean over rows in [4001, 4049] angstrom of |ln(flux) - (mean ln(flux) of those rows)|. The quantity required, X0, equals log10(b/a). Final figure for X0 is 0.2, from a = 0.023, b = 0.040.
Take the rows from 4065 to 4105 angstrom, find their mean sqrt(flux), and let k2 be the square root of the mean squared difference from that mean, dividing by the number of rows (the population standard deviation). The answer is 0.03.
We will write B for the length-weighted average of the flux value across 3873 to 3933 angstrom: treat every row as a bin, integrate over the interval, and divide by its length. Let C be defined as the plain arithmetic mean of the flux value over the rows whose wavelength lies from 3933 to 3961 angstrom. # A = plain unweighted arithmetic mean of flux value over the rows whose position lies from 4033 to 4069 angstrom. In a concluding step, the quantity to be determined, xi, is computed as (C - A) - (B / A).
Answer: -0.4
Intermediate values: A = 16.4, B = 17.3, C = 17.0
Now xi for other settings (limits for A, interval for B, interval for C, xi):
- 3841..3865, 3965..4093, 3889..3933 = -2.0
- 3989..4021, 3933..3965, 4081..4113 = -1.2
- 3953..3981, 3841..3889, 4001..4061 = -1.7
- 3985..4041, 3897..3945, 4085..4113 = -1.0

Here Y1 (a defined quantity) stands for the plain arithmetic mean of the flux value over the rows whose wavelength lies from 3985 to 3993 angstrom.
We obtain 16.9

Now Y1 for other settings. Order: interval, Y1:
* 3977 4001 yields 16.8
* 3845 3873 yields 18.3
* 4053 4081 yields 16.5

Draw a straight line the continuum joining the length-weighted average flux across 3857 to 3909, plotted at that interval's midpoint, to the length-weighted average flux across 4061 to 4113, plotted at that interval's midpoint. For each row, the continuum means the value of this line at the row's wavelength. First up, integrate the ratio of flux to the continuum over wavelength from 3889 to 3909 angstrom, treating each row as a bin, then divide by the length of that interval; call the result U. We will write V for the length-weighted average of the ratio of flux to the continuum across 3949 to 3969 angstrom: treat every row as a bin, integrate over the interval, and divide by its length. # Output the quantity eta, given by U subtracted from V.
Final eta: -0.001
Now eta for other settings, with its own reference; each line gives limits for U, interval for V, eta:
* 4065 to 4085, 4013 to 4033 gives -0.039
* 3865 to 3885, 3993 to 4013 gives 0.001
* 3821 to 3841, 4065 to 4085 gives 0.010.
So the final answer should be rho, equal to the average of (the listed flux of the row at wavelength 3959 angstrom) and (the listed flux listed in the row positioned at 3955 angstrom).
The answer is 17.40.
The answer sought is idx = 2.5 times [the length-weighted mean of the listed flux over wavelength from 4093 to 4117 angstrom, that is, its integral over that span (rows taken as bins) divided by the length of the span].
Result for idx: 41.08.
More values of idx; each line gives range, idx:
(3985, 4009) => 42.17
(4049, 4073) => 41.42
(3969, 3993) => 42.21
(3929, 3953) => 41.92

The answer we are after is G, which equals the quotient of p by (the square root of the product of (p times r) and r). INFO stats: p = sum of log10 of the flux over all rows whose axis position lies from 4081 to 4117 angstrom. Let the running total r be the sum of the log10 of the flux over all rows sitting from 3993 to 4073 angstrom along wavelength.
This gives 0.14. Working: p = 11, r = 24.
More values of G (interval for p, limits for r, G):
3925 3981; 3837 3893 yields 0.24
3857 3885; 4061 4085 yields 0.41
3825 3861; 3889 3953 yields 0.17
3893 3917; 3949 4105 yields 0.06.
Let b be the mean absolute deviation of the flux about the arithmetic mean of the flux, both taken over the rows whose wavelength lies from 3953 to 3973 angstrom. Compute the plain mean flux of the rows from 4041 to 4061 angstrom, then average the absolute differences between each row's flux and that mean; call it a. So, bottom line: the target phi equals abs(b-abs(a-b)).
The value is 0.25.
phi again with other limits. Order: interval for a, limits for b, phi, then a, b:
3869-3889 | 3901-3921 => 0.33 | 0.33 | 0.448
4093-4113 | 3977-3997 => 0.25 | 0.25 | 0.480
